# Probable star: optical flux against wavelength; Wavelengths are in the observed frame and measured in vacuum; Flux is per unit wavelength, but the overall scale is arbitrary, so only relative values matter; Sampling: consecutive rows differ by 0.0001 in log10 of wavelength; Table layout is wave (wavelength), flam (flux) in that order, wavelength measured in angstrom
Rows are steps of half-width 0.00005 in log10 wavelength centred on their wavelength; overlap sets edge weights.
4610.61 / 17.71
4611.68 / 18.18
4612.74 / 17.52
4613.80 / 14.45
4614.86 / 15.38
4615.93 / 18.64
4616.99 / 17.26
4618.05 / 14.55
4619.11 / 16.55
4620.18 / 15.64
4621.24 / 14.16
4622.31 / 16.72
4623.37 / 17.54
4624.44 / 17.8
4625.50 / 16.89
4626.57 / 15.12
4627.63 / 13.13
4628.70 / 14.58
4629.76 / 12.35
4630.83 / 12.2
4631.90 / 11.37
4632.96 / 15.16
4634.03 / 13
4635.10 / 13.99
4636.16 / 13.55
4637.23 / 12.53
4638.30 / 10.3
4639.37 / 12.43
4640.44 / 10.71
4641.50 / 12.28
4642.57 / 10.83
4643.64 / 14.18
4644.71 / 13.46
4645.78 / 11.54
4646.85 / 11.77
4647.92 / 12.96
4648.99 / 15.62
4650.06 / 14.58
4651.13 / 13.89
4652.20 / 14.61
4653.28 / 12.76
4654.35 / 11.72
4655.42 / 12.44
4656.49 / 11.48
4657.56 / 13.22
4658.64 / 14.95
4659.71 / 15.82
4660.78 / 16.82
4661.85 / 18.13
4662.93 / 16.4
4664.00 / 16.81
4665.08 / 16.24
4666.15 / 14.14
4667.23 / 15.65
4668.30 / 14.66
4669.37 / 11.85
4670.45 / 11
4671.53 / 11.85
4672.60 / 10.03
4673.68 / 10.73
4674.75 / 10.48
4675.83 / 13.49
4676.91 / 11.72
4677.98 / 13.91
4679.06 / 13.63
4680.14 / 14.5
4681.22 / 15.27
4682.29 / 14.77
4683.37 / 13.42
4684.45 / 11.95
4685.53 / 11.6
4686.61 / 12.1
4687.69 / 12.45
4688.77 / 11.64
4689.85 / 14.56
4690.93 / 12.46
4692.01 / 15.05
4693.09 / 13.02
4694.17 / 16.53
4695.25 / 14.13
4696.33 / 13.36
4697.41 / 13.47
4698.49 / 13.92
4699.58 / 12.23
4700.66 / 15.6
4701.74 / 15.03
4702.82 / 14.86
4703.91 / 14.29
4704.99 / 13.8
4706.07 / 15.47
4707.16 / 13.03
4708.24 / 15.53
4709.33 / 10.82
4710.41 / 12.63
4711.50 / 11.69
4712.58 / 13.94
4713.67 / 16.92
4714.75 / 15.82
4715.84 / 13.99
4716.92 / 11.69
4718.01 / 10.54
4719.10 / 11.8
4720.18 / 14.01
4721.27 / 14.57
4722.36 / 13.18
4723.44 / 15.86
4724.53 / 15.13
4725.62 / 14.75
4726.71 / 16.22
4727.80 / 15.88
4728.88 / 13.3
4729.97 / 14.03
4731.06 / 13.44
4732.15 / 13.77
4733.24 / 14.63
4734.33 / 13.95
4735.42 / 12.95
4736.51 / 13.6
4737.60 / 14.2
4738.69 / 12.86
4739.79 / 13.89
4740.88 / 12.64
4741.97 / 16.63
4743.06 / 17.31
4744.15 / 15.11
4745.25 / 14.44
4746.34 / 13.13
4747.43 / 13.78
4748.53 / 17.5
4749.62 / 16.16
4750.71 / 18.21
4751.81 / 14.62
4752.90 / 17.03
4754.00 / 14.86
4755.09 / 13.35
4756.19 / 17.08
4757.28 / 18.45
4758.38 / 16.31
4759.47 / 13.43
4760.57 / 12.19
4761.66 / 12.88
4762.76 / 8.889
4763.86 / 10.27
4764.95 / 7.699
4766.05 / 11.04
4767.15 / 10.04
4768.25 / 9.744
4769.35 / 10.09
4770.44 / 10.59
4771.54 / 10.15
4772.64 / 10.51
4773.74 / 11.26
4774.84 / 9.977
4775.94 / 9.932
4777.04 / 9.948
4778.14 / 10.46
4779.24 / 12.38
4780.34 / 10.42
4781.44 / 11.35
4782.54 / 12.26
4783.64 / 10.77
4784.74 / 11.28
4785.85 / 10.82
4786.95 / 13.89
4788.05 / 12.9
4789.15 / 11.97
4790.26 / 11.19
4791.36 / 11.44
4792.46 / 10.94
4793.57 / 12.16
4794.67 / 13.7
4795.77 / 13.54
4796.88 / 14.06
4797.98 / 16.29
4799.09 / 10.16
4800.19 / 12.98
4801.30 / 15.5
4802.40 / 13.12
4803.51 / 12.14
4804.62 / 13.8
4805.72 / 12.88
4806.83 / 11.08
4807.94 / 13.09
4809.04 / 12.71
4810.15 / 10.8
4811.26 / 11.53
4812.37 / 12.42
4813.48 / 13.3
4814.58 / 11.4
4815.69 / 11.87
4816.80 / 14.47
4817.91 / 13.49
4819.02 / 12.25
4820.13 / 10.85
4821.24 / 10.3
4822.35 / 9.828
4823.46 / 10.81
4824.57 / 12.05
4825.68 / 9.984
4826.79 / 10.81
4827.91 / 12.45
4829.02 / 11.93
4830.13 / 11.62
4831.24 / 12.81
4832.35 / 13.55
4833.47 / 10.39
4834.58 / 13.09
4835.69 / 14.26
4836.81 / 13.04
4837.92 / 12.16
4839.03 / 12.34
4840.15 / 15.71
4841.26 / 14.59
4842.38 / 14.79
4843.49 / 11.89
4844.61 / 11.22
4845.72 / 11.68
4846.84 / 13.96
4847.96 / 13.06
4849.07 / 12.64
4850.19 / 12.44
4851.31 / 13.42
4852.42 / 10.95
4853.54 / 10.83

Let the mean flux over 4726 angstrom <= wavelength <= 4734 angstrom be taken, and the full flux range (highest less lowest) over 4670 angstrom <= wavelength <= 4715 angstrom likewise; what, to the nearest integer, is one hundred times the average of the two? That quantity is 1068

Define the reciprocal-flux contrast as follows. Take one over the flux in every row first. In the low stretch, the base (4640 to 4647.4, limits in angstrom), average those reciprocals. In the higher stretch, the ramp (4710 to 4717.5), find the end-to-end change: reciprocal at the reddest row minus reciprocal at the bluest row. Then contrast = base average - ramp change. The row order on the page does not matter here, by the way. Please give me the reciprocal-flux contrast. 0.077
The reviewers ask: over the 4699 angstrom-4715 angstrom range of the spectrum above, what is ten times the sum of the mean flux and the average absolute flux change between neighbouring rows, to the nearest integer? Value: 159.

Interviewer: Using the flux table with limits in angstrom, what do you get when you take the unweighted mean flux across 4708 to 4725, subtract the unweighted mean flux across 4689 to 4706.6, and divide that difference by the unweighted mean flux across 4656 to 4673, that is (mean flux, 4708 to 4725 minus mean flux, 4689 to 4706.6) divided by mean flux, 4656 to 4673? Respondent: -0.042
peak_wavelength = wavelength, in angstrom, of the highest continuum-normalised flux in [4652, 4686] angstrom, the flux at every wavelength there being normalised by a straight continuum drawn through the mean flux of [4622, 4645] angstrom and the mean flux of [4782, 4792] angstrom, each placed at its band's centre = 4661.85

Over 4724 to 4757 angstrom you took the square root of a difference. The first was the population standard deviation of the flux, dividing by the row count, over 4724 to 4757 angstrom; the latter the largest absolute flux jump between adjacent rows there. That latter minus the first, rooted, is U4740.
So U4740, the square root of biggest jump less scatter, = 1.57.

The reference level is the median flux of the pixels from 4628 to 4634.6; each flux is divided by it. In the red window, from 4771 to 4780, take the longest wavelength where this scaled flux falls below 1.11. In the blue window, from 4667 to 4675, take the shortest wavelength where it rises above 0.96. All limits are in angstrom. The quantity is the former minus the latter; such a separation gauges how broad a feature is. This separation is 112.0 angstrom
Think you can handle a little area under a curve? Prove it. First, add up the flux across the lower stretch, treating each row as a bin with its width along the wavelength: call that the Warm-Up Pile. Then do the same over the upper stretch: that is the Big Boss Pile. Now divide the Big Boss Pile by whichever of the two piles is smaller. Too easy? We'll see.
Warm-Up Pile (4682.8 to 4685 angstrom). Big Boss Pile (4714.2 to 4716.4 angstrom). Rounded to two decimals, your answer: 1.18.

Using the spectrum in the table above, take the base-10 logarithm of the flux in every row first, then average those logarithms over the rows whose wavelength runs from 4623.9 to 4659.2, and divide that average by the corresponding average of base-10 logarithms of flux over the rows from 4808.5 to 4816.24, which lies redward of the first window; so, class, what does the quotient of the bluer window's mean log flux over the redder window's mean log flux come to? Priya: 1.04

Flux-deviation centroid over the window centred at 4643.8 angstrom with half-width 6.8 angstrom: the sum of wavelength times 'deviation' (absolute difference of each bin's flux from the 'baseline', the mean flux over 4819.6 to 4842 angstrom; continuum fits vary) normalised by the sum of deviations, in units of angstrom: 4645.0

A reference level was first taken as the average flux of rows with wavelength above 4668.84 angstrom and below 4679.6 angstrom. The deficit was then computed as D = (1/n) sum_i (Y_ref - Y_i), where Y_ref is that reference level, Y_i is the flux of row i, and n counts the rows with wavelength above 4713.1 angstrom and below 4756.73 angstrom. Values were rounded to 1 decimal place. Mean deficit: -2.7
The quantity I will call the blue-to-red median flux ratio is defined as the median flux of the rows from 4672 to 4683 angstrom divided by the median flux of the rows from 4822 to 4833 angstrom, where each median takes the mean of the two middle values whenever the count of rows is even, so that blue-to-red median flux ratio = 1.15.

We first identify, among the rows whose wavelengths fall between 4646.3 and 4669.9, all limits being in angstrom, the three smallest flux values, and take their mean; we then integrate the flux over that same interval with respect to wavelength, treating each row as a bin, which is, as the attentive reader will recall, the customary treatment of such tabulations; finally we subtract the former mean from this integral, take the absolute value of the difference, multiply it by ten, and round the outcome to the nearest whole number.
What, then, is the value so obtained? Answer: 3279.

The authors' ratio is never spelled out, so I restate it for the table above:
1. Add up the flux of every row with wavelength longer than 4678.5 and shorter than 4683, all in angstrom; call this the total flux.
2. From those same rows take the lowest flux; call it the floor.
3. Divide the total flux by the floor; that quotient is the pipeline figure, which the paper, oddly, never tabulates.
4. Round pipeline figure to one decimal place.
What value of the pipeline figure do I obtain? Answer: 4.3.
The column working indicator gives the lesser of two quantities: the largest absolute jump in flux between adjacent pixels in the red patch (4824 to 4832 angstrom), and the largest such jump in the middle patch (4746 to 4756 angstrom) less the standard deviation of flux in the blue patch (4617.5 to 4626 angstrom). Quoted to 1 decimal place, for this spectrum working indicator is 2.1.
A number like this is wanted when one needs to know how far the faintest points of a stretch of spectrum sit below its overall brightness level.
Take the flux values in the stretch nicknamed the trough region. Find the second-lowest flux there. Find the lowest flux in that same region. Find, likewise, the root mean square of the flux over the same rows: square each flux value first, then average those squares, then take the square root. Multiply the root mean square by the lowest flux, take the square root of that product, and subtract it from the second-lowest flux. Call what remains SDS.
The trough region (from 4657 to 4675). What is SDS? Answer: -1.5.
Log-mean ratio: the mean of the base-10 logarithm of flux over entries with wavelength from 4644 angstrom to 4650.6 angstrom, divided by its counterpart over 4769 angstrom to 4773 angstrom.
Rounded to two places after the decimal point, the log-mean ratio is 1.11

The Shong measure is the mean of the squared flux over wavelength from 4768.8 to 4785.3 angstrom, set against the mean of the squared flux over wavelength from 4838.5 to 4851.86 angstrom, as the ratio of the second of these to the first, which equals 1.5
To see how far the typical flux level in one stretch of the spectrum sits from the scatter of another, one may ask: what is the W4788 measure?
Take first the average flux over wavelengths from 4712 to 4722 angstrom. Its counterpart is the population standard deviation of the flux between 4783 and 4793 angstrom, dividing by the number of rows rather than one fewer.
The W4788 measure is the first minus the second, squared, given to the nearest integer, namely 161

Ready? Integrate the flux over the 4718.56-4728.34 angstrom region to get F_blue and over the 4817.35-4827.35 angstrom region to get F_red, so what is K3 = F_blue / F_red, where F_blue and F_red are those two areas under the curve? 1.28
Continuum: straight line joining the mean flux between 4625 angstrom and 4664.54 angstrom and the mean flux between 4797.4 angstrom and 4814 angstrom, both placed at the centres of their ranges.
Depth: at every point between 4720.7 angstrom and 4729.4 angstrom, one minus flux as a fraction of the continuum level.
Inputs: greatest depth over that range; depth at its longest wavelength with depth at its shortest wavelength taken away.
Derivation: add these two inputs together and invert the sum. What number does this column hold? 10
